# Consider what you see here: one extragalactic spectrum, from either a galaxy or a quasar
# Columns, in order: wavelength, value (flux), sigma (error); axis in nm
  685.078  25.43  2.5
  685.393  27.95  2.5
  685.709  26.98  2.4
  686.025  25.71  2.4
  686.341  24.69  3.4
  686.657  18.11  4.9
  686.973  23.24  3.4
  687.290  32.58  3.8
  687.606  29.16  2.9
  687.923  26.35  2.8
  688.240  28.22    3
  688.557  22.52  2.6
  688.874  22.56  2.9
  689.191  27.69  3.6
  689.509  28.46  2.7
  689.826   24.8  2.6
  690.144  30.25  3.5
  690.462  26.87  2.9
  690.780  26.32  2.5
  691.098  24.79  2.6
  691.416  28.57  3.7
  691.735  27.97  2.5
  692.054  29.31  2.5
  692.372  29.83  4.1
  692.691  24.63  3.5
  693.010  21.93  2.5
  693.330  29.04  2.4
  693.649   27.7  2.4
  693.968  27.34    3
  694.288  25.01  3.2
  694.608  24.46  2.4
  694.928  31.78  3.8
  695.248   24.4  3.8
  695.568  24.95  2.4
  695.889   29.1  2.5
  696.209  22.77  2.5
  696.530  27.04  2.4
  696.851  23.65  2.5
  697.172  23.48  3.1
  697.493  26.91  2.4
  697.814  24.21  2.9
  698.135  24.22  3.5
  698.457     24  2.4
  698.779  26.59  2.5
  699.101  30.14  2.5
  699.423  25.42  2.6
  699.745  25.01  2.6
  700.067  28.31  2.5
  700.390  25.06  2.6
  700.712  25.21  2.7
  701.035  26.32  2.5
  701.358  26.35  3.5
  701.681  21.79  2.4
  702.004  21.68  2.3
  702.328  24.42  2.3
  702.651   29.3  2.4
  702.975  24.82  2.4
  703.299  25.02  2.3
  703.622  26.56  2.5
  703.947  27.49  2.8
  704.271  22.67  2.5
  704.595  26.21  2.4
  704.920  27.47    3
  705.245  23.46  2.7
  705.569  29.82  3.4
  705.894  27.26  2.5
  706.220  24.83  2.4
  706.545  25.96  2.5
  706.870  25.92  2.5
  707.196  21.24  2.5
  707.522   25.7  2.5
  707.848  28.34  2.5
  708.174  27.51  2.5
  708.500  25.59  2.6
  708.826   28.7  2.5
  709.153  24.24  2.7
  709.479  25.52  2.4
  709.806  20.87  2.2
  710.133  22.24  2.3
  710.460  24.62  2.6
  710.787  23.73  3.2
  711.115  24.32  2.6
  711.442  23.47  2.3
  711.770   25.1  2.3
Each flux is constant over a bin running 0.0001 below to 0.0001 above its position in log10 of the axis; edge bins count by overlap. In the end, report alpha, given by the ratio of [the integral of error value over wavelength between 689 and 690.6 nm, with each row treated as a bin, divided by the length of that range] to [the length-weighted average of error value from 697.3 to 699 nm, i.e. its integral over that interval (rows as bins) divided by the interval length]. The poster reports 1.12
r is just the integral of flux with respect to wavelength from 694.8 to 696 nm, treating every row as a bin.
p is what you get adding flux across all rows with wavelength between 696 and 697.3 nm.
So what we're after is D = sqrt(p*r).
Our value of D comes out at 56.4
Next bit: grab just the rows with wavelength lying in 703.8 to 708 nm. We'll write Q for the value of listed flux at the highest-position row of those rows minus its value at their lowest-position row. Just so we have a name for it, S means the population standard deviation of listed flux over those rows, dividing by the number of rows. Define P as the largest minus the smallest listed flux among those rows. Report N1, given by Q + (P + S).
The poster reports 11.7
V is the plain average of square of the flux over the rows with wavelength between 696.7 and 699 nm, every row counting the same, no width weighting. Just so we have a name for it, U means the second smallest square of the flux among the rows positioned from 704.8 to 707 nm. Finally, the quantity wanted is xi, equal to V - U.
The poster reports -4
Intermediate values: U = 617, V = 613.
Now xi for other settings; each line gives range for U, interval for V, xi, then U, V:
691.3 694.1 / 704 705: 45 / 607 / 652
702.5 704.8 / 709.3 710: -73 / 616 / 543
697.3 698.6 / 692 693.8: 155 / 586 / 741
